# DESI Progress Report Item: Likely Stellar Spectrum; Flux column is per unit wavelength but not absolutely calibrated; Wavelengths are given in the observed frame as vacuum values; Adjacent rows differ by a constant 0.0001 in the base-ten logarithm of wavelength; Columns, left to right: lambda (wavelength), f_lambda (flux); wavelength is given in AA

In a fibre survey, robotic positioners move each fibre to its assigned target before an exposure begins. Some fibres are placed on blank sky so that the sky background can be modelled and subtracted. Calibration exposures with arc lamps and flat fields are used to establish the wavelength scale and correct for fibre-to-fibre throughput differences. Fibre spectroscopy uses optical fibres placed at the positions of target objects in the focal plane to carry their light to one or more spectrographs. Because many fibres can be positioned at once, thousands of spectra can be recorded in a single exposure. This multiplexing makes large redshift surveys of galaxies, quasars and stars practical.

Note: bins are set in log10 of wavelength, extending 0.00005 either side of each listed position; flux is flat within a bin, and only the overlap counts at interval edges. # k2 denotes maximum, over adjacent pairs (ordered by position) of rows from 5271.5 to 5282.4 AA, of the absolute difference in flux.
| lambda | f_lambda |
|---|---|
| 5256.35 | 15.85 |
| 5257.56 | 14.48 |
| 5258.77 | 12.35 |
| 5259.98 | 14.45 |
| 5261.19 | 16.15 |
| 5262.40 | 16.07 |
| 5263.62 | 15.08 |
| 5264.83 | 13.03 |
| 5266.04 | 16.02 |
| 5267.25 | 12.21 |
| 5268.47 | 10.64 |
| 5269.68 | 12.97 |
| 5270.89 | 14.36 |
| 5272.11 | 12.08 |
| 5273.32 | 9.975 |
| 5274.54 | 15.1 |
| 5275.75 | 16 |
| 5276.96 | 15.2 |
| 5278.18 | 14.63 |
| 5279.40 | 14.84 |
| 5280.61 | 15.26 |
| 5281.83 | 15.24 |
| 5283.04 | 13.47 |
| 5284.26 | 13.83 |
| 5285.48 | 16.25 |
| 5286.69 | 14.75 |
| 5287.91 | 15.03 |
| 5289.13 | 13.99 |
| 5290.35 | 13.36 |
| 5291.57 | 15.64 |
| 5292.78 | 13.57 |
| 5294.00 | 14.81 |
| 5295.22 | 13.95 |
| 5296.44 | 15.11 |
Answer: 5.1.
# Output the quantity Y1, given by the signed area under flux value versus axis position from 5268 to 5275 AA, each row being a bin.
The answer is 88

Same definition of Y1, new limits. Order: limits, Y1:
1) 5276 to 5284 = 118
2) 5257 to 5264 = 103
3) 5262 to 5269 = 97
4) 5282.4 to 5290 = 110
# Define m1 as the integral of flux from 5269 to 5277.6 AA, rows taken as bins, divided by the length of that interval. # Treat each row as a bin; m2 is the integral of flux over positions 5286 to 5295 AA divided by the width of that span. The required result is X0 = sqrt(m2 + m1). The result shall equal 5.30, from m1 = 13.7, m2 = 14.5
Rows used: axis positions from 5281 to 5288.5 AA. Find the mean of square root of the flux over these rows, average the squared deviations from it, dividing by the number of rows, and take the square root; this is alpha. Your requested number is 0.12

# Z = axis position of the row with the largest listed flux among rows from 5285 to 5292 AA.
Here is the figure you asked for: 5285.48 AA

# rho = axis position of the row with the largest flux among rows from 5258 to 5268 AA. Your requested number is 5261.19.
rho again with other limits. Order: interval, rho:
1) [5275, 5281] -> 5275.75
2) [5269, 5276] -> 5275.75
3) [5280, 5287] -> 5285.48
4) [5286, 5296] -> 5291.57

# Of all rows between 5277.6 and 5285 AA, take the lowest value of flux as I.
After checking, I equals 13.47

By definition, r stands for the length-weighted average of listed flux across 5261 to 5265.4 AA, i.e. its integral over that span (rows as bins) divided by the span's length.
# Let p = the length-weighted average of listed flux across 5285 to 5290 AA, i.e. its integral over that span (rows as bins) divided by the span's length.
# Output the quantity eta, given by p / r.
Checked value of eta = 0.99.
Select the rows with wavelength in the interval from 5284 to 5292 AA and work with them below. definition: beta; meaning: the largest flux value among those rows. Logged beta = 16.25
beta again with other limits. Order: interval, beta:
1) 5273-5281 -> 16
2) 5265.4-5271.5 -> 16.02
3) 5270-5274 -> 14.36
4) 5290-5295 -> 15.64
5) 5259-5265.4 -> 16.15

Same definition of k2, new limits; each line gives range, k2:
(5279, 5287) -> 2.4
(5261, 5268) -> 3.8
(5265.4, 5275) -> 5.1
